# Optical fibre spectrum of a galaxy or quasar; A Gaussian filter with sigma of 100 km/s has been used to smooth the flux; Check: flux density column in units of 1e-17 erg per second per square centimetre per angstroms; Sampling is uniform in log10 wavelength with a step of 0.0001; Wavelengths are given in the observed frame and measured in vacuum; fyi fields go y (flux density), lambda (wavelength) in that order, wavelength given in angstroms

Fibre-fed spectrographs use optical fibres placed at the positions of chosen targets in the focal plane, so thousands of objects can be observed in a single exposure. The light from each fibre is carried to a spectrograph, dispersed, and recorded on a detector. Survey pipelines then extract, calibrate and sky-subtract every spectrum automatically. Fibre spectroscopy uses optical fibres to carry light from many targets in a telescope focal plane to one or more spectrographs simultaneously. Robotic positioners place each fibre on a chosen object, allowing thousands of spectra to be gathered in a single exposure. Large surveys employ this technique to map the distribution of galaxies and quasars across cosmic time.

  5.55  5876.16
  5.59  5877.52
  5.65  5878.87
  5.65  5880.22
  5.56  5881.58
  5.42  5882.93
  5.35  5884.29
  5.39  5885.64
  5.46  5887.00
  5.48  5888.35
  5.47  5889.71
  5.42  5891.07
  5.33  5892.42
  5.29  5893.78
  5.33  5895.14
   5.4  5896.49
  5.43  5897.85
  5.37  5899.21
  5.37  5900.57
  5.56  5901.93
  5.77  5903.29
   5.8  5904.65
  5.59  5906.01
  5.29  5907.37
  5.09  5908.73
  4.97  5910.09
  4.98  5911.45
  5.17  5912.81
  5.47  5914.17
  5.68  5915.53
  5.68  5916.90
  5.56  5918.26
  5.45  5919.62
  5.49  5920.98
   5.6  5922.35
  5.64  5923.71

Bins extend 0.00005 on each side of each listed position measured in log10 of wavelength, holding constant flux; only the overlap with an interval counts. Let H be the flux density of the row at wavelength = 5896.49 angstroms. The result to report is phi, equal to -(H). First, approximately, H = 5.4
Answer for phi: -5.40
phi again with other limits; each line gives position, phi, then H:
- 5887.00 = -5.46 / 5.46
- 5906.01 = -5.59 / 5.59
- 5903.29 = -5.77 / 5.77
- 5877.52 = -5.59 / 5.59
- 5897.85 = -5.43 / 5.43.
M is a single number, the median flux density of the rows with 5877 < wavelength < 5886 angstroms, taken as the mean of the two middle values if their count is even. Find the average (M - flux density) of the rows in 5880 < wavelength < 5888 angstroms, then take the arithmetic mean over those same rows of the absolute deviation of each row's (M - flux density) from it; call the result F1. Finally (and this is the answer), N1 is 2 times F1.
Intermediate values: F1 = 0.09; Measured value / 0.18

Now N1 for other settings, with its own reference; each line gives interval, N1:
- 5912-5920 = 0.28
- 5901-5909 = 0.44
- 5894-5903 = 0.11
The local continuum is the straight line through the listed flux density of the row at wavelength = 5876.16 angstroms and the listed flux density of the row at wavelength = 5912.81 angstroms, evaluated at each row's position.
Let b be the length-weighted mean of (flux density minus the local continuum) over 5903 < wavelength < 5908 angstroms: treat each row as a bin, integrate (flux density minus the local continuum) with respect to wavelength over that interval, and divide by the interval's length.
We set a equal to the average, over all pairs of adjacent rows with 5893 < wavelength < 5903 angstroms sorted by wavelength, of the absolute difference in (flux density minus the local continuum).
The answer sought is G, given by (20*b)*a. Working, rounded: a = 0.07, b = 0.36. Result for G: 0.5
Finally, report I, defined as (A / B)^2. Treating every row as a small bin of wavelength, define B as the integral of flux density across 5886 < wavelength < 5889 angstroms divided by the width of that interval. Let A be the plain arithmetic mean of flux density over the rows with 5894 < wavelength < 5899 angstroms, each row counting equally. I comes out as 0.97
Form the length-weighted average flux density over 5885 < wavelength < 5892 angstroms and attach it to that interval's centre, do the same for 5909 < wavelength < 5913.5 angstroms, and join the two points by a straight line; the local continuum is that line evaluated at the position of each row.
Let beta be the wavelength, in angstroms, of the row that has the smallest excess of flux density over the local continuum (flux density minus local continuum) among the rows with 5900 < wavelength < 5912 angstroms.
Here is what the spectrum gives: 5910.09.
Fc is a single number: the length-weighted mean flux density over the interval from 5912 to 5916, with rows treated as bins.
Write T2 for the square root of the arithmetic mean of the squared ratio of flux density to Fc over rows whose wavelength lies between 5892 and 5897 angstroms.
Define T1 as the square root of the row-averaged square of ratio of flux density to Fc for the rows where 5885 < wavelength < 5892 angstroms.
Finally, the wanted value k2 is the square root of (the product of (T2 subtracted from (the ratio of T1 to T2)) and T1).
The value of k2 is 0.19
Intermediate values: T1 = 1.00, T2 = 0.985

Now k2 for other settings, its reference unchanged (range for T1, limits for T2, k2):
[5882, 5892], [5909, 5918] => 0.18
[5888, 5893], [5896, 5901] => 0.10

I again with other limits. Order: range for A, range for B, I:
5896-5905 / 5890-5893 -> 1.05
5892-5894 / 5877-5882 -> 0.89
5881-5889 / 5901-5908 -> 0.95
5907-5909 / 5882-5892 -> 0.91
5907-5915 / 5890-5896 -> 0.93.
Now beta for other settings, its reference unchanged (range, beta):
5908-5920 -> 5910.09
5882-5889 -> 5884.29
